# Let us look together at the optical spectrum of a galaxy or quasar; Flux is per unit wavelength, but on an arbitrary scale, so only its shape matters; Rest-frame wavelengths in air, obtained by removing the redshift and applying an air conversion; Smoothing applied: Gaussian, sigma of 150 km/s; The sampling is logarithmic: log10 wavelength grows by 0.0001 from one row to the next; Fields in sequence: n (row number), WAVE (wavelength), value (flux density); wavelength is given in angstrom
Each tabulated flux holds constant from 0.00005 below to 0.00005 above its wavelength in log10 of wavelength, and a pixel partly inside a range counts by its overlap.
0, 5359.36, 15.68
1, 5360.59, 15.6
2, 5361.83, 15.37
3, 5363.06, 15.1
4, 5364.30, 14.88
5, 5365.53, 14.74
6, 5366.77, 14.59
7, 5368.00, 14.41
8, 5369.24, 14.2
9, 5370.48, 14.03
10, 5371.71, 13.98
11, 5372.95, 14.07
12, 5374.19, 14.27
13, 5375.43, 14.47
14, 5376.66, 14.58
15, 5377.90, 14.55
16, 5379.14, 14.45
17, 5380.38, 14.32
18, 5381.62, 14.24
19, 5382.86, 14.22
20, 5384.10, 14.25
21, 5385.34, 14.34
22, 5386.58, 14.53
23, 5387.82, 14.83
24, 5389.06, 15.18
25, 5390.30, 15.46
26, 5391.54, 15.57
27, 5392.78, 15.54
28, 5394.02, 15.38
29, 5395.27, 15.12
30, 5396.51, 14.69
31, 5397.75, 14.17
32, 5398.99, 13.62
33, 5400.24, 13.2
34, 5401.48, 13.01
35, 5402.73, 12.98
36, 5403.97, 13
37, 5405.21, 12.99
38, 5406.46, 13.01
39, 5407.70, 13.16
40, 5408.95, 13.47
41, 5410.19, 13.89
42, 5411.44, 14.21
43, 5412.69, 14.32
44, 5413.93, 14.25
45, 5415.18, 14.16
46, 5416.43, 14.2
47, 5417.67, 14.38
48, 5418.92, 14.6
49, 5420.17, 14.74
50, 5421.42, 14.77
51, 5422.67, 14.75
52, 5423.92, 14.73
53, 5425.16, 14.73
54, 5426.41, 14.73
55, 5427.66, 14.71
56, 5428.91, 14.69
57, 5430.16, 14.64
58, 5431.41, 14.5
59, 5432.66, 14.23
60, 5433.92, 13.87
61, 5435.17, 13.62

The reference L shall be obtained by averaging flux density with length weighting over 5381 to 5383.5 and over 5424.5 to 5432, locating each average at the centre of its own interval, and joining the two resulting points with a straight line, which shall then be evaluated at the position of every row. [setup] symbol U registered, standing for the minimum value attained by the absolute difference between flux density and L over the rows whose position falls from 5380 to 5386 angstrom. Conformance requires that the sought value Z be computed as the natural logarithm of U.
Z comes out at -4.9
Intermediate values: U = 0.01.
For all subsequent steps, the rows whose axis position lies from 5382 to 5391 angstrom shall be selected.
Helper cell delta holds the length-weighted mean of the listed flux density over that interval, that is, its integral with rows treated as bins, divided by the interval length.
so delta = 14.7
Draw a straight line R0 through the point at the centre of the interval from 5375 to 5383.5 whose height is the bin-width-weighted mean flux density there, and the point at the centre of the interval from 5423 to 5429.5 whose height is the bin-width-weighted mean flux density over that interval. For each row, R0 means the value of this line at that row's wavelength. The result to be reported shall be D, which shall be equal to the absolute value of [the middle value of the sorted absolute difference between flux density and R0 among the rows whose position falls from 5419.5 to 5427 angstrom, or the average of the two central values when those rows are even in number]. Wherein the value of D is 0.03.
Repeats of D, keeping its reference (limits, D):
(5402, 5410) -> 1.58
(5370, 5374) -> 0.31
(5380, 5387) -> 0.14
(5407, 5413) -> 0.73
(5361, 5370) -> 0.43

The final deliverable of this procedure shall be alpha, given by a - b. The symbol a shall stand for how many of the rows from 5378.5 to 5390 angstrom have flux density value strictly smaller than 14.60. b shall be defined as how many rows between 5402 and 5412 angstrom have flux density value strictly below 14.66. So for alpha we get -1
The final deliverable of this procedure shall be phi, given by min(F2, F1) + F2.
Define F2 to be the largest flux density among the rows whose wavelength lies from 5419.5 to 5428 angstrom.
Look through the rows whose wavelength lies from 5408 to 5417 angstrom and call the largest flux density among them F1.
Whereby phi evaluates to 29.09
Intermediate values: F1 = 14.32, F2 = 14.77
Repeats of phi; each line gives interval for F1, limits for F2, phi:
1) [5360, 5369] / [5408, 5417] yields 28.64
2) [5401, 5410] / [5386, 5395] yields 29.04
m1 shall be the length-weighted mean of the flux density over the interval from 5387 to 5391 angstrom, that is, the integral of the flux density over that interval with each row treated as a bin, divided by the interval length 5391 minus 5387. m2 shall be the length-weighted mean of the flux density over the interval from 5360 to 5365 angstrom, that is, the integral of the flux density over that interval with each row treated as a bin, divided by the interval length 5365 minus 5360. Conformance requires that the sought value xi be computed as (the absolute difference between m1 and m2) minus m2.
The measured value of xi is -15.1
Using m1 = 15.1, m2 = 15.2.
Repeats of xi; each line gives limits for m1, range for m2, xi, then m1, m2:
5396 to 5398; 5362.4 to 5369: -14.5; 14.5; 14.7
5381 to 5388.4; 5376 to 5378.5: -14.4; 14.4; 14.6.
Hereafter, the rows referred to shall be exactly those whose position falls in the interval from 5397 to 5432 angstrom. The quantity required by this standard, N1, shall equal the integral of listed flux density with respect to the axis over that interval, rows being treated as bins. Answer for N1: 492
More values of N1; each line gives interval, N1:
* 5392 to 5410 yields 249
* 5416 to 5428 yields 176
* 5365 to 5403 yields 548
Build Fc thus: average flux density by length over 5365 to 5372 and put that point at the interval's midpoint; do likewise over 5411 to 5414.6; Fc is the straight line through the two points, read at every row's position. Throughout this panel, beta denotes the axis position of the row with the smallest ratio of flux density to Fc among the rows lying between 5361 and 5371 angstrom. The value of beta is 5370.48 angstrom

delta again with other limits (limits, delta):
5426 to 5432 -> 14.7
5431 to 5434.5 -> 14.2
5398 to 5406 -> 13.2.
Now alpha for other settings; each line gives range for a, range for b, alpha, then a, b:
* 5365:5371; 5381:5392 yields -1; 4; 5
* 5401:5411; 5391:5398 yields 7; 8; 1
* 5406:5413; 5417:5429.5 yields 4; 6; 2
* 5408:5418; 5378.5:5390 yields 1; 8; 7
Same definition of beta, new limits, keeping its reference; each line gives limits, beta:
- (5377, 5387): 5382.86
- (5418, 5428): 5418.92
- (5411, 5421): 5415.18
